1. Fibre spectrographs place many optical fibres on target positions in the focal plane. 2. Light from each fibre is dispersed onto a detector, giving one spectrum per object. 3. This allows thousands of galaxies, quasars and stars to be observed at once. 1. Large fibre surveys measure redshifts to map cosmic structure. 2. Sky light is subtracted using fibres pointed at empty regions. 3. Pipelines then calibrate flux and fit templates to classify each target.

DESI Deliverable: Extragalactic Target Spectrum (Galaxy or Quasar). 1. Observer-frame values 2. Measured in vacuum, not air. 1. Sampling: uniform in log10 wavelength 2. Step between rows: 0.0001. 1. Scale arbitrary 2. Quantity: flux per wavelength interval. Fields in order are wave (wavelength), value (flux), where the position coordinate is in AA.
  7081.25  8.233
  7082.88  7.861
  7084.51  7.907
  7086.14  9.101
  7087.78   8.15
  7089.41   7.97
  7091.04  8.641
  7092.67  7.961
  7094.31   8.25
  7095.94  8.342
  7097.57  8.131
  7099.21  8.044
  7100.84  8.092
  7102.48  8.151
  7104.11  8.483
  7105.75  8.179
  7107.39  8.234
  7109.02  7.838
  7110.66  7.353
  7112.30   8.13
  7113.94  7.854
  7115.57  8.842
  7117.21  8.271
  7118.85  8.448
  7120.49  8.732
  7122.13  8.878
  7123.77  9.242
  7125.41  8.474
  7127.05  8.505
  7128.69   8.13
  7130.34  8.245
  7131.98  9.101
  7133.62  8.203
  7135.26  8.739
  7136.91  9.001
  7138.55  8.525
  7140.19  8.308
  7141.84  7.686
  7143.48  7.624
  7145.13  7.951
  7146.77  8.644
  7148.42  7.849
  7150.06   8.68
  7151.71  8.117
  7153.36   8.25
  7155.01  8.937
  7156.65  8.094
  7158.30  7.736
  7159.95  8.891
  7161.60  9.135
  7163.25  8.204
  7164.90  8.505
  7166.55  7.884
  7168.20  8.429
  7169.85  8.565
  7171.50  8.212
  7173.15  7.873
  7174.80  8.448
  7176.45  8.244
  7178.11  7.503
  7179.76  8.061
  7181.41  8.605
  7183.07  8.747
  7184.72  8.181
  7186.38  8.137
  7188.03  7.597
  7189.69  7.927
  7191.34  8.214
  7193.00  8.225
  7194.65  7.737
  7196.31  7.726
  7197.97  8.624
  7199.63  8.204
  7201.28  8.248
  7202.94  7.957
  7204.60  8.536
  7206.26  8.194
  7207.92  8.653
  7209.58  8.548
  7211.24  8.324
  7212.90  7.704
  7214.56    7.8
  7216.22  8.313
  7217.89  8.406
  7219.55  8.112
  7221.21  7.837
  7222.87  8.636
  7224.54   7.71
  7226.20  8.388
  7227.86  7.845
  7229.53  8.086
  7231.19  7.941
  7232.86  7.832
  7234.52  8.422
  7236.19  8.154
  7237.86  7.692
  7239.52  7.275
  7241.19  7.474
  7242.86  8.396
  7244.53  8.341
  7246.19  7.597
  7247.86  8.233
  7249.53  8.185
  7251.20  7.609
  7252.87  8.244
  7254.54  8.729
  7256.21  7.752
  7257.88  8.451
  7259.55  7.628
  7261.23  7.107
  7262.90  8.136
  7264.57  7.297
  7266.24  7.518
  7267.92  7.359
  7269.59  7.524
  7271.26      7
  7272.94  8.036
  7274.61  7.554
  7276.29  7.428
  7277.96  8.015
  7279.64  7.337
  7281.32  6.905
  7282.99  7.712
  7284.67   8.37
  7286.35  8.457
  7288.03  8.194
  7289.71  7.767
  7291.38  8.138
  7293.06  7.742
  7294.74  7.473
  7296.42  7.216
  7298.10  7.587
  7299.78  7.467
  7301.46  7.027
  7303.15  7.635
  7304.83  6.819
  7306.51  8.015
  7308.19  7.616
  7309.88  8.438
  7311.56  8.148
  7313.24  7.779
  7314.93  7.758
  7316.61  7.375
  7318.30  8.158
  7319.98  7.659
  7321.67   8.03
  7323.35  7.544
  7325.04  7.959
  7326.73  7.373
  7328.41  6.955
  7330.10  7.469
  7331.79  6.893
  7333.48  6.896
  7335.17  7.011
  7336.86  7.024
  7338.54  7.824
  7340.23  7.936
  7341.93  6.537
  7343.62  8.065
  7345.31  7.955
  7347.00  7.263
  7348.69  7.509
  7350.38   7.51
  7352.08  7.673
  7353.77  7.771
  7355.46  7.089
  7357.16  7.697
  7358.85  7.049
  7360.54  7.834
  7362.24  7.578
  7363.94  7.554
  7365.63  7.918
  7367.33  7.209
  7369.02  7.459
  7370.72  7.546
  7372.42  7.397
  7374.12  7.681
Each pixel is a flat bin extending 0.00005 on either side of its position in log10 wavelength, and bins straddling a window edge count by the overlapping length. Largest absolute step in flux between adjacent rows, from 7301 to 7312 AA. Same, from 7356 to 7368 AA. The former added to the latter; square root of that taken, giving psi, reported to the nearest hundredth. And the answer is 1.41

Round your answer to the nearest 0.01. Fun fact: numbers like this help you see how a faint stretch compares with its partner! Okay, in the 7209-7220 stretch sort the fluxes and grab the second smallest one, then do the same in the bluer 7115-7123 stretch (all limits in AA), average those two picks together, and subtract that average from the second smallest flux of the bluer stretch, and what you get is 0.32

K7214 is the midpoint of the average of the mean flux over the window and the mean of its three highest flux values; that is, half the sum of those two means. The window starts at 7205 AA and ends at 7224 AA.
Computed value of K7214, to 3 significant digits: 8.42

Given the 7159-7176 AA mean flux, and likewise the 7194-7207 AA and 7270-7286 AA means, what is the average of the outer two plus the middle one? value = 16.2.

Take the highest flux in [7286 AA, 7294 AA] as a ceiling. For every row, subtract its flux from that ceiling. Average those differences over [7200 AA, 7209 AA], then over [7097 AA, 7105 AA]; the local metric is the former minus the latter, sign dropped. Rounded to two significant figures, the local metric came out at 0.14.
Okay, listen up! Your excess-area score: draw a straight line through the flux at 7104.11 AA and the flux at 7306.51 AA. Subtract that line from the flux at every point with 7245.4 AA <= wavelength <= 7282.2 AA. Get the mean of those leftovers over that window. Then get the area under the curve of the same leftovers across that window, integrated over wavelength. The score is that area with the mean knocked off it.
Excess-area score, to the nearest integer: -14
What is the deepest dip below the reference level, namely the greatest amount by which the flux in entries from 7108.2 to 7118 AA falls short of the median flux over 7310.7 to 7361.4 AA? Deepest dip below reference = 0.25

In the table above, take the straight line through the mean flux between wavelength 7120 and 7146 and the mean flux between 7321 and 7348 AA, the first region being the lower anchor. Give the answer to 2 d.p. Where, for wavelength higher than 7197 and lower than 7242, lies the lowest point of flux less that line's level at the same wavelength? 7239.52 AA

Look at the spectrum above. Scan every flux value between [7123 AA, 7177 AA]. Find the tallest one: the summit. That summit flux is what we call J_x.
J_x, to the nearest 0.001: 9.242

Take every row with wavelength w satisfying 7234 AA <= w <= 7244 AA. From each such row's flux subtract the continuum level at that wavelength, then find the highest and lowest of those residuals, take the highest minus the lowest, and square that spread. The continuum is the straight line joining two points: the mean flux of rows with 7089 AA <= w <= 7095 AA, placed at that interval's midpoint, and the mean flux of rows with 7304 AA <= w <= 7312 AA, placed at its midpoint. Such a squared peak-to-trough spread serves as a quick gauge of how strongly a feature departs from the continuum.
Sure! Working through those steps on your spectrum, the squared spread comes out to 1.29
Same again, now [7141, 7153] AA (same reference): 1.14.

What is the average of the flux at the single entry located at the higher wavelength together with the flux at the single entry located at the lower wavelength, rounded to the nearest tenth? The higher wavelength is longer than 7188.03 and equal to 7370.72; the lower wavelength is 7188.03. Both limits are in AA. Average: 7.6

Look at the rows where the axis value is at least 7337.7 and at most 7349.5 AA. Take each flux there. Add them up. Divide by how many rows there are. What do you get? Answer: 7.6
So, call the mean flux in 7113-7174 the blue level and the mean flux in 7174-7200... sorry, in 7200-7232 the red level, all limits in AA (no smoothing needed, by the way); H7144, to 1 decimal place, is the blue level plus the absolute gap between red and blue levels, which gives 8.6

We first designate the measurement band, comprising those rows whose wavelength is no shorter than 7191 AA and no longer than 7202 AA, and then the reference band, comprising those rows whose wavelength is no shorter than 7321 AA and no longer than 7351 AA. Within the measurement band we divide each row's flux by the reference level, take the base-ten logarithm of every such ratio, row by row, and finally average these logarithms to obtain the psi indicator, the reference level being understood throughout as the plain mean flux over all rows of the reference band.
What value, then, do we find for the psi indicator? 0.039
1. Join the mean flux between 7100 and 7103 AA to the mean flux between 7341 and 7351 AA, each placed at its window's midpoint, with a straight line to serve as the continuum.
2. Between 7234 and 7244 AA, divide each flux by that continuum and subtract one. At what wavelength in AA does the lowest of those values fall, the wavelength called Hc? 7239.52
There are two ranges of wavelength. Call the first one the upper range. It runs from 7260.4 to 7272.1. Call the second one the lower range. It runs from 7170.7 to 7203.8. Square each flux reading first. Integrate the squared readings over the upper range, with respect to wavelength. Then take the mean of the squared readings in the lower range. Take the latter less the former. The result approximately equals -580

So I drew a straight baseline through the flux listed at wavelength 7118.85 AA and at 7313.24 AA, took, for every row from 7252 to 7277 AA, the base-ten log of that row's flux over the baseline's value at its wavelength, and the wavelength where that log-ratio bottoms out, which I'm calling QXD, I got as 7271.26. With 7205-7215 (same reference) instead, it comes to 7212.90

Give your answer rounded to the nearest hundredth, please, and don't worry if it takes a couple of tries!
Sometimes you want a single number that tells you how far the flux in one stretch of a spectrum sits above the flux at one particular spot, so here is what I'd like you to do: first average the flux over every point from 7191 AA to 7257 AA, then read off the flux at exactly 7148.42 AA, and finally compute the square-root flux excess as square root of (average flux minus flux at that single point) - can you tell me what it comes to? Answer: 0.50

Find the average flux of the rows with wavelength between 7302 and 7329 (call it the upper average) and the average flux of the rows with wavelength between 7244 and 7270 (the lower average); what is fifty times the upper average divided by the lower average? 49.0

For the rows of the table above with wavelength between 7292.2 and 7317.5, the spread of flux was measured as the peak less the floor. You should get 1.6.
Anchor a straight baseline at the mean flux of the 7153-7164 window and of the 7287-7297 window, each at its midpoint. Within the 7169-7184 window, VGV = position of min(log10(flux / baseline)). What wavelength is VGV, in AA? 7178.11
